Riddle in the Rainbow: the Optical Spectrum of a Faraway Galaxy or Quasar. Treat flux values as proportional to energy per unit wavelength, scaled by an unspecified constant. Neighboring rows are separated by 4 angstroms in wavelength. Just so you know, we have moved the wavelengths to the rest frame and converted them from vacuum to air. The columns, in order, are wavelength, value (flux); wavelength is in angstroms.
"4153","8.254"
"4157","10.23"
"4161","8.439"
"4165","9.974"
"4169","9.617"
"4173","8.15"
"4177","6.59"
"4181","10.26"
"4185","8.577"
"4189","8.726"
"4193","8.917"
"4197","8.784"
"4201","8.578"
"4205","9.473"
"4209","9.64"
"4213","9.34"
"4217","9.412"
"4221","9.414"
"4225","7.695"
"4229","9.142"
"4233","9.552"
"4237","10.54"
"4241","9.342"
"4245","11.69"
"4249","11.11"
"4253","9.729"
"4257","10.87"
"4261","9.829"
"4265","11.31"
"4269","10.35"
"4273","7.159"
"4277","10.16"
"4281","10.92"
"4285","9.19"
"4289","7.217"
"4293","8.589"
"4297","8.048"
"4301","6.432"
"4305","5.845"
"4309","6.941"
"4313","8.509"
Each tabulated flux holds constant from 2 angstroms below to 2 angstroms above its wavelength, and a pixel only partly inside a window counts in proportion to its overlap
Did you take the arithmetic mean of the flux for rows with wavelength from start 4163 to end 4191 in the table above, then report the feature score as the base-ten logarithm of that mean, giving 0.95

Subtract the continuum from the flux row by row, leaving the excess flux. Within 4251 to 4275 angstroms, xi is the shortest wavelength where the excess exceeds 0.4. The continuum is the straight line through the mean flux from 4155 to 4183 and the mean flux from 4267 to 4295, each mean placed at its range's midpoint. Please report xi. 4253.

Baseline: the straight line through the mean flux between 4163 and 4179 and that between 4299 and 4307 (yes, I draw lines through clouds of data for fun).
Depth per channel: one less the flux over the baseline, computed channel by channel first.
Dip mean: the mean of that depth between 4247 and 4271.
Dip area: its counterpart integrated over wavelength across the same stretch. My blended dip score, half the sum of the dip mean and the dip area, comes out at -6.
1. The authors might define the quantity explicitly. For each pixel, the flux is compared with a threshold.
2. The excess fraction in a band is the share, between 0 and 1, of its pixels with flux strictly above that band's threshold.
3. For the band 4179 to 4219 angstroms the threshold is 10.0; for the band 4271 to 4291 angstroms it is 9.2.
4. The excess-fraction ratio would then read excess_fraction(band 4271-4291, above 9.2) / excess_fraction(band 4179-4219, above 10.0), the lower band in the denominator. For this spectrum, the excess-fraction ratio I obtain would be 4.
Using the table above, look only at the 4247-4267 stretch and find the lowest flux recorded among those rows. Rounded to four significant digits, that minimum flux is 9.729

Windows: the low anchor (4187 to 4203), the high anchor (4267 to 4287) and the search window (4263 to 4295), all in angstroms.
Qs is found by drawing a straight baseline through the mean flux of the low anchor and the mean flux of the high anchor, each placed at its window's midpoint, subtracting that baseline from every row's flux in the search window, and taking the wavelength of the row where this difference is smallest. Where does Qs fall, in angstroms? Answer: 4289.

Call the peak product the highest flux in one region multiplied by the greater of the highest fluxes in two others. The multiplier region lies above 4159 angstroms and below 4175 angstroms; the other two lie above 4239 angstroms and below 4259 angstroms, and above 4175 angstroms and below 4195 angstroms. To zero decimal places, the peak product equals 117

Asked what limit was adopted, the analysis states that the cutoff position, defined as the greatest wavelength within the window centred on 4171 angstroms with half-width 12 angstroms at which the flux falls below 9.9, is 4177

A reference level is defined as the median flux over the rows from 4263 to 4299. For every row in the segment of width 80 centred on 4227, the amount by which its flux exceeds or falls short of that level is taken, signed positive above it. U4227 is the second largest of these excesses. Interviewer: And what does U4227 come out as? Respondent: 2.12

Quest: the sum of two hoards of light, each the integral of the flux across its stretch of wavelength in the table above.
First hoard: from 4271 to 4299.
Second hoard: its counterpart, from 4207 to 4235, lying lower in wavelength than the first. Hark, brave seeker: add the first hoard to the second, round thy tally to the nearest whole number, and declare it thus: 502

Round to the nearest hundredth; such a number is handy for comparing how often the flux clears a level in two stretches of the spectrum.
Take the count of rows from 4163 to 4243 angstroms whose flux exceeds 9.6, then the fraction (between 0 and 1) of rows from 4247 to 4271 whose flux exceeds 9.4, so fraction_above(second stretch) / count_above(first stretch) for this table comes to 0.20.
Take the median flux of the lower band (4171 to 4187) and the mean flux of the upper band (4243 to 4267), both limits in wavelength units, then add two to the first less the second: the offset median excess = -0.4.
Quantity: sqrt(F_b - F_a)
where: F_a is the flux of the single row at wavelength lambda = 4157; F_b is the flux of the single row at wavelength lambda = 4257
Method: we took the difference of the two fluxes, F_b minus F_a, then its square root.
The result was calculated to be 0.80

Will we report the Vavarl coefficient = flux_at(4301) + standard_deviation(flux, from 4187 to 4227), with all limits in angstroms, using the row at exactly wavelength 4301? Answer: 7.0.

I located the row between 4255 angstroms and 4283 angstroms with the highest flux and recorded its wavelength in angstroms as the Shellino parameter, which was 4265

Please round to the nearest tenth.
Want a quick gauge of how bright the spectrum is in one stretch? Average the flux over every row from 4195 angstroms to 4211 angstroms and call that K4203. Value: 9.1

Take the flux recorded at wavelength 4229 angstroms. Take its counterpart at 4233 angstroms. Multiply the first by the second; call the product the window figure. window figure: 87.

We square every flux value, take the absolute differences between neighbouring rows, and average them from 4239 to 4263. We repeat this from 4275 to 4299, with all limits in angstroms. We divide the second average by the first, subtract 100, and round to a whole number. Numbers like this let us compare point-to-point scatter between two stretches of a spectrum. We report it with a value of -99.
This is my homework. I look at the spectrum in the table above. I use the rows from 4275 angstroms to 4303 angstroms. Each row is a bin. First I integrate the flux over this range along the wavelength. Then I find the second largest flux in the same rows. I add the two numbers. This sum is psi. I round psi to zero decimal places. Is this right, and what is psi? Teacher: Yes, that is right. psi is 252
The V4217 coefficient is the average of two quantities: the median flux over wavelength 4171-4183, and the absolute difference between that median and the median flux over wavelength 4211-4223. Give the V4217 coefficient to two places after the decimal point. 4.71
